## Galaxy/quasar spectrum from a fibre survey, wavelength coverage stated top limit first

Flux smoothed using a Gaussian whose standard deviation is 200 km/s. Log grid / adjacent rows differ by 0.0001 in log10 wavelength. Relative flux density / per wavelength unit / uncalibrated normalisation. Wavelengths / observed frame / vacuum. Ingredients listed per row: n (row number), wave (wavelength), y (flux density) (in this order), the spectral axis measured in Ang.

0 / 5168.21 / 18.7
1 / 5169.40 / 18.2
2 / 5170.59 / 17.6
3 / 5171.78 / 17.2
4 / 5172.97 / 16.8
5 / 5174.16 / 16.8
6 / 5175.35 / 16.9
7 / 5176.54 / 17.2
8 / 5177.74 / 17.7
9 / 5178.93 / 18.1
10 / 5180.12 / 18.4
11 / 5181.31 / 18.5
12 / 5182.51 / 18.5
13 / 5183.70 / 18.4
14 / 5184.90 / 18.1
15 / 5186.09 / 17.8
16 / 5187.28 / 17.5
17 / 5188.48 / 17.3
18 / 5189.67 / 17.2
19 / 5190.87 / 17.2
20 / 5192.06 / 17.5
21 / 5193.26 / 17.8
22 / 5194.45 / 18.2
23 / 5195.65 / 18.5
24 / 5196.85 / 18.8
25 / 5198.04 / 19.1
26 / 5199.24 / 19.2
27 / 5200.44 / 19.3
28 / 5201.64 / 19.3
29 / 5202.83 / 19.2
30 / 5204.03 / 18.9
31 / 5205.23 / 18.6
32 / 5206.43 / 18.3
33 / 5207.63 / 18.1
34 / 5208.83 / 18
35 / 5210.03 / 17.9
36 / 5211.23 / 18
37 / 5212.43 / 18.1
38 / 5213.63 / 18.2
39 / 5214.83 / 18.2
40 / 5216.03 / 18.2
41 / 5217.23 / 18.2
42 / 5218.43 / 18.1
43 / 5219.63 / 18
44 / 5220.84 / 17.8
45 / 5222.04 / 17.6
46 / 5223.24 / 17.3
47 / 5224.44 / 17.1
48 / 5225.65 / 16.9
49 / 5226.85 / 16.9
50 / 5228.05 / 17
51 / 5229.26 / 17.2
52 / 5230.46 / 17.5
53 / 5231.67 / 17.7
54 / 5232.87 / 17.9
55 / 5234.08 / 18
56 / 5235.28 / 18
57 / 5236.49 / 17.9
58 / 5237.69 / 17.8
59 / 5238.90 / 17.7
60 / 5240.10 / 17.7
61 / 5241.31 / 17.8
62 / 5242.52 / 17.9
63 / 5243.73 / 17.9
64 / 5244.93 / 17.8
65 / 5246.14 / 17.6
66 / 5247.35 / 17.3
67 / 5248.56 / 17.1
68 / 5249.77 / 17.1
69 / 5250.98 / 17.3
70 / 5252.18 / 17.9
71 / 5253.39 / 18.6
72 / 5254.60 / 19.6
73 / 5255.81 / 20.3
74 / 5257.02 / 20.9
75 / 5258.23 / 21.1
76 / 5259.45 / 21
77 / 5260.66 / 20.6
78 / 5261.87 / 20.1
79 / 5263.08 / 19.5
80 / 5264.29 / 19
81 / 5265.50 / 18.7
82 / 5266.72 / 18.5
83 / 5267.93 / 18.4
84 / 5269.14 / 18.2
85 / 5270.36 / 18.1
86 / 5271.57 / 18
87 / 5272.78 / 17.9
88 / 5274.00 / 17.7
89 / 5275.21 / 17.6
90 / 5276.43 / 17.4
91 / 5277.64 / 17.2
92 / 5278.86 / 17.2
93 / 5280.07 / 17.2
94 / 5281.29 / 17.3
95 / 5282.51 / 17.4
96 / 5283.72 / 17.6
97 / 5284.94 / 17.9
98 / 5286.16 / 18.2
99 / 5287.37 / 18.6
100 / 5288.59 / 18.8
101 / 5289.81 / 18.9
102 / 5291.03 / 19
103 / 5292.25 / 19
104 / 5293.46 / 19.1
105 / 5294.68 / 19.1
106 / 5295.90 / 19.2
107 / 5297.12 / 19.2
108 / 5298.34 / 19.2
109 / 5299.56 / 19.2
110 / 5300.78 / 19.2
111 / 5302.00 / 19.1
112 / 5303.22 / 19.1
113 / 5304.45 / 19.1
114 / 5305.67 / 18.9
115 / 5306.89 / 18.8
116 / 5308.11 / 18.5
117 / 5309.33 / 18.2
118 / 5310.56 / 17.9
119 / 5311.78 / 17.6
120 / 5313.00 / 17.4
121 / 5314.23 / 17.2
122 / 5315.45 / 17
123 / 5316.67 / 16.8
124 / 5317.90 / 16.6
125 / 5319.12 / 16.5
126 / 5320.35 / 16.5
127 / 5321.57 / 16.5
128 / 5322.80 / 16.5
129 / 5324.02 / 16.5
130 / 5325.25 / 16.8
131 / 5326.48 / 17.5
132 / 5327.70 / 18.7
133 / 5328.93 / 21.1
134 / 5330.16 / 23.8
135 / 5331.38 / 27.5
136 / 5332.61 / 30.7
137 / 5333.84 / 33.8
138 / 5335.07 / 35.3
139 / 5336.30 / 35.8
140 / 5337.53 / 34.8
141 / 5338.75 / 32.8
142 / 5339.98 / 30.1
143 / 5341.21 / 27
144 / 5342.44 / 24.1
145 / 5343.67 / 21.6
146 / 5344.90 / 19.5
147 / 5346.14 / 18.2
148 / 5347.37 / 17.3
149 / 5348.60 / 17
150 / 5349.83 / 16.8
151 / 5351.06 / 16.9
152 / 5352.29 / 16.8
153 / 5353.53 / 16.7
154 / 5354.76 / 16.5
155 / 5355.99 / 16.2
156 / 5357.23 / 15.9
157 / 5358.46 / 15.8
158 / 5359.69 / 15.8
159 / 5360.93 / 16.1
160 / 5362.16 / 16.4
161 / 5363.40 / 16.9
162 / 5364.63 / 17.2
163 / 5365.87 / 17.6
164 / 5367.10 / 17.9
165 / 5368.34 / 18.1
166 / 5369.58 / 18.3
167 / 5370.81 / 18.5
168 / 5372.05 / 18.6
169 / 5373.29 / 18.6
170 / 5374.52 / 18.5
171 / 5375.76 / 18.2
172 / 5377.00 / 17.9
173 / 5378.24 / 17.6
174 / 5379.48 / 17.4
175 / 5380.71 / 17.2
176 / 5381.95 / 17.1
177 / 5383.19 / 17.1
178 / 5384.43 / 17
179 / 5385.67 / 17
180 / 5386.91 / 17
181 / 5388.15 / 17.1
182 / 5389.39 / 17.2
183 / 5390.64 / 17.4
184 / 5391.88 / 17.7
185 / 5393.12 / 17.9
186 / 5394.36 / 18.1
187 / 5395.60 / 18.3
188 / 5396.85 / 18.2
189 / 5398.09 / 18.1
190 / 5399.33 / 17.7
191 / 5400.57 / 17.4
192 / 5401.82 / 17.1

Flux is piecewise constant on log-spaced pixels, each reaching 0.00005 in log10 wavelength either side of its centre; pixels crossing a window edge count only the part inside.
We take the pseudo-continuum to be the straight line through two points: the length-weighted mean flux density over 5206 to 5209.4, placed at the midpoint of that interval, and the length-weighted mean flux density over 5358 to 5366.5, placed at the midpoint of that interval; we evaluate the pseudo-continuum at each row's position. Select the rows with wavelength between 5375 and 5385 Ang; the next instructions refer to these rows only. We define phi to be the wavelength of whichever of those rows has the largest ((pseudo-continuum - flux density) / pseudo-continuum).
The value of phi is 5384.43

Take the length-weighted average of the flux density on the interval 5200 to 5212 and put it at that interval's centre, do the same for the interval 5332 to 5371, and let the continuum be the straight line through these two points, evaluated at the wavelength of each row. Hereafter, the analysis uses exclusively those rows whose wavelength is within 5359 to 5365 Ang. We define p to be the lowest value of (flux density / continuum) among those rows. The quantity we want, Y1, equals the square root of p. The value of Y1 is 0.86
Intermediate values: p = 0.73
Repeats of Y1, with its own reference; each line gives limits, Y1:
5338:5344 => 1.01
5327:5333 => 0.95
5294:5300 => 0.97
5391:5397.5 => 0.89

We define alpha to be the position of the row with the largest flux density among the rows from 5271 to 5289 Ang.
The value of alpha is 5288.59 Ang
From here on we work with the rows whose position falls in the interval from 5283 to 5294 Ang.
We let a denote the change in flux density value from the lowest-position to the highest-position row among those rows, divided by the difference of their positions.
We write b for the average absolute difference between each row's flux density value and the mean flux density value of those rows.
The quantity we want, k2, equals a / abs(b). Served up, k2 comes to 0.35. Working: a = 0.15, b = 0.44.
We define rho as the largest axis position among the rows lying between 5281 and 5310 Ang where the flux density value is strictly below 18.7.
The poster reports 5309.33 Ang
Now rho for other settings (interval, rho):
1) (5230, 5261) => 5253.39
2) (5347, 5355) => 5354.76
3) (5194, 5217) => 5216.03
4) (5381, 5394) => 5393.12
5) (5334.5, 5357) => 5355.99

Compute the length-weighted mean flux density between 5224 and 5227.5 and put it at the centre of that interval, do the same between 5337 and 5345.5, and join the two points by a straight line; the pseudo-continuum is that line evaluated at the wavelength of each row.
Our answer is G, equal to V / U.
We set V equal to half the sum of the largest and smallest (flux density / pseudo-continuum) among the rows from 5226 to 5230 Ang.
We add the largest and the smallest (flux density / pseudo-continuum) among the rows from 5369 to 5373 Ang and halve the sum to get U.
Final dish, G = 1.6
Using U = 0.6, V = 1.0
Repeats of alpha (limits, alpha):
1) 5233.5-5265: 5258.23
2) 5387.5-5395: 5394.36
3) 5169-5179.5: 5169.40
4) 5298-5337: 5336.30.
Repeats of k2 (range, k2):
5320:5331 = 0.37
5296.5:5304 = -0.37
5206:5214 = -0.14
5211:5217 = 0.58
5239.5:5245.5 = 0.32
